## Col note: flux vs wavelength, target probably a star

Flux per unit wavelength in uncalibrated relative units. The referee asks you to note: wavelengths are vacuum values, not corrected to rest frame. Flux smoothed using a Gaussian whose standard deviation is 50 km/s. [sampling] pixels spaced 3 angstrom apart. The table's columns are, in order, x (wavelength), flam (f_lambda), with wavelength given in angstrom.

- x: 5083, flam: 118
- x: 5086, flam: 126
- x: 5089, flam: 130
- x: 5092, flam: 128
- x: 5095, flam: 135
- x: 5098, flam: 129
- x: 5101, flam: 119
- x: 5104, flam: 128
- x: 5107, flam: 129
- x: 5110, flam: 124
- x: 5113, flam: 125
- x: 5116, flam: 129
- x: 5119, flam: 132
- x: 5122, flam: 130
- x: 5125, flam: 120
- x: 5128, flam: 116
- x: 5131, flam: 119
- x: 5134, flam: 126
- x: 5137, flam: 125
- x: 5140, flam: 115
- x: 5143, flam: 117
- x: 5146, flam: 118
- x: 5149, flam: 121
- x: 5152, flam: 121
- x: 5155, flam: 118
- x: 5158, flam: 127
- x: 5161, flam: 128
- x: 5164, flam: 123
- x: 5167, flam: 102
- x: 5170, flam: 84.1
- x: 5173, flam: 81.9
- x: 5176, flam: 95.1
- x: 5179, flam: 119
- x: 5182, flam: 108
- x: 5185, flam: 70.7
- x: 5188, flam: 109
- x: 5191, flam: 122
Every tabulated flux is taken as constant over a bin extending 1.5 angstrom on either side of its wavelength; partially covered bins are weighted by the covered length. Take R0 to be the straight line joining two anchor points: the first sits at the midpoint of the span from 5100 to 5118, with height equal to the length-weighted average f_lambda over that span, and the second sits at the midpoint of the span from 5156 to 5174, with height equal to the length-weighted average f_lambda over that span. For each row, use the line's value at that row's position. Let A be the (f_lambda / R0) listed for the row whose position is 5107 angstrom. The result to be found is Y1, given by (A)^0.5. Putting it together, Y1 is 1.01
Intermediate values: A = 1.02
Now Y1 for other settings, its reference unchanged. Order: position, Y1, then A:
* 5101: 0.96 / 0.93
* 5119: 1.04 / 1.07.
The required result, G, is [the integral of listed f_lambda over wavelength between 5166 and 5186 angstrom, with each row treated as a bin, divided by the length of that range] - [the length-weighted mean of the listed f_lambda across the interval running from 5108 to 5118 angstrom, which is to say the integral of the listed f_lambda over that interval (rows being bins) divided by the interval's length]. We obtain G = -32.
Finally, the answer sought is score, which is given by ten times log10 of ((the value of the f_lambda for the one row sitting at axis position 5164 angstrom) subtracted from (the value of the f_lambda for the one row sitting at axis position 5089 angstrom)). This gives 8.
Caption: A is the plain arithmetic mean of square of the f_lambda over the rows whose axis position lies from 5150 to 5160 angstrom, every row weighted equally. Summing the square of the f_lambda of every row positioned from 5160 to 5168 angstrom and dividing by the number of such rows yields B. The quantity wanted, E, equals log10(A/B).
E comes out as 0.028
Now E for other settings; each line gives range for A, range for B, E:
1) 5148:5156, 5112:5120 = -0.061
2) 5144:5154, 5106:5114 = -0.042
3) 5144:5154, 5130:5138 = -0.024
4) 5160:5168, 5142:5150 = -0.003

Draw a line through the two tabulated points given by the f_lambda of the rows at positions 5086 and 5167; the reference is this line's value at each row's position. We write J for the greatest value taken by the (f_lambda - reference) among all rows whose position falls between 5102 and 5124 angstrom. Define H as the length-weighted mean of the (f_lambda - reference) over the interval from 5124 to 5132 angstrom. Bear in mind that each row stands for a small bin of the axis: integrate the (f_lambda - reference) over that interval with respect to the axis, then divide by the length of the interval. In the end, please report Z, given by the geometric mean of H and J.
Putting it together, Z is 8.5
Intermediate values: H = 5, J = 15.8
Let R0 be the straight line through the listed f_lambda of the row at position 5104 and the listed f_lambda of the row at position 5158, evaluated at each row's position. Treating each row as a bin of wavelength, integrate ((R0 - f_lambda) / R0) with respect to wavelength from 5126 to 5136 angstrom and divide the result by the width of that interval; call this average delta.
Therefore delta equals 0.054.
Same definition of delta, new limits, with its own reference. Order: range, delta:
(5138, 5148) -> 0.078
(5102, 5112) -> 0.011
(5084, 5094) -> 0.003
